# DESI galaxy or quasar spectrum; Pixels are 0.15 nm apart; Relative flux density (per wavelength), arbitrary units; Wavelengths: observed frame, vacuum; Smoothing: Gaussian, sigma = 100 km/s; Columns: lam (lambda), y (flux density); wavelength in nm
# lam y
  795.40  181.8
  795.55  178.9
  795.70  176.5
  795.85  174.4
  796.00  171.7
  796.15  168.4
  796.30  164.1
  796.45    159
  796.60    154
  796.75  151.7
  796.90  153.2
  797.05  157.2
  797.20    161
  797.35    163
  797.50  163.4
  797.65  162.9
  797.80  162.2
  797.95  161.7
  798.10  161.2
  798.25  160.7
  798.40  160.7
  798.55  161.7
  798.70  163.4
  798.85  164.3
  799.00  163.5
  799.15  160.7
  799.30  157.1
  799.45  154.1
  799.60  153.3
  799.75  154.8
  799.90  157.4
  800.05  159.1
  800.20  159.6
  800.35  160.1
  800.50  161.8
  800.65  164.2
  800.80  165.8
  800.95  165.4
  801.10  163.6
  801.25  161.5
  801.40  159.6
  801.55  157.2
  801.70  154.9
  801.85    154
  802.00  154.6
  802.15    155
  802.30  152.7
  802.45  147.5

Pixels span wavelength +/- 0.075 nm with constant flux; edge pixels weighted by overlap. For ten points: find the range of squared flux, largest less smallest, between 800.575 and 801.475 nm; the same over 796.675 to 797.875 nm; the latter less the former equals 1669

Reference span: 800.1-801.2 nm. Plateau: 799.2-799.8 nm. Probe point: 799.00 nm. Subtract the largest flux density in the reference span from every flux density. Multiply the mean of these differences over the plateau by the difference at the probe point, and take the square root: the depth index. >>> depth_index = 5.0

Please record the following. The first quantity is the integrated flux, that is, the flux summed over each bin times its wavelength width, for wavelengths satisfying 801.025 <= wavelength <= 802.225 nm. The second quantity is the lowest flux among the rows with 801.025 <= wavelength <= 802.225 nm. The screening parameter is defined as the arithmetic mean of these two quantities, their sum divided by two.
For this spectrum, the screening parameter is 172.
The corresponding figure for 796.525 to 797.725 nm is 171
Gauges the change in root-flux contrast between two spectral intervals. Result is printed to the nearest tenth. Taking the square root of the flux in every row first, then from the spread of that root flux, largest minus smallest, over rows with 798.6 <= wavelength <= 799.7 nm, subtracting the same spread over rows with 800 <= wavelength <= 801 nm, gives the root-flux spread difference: 0.2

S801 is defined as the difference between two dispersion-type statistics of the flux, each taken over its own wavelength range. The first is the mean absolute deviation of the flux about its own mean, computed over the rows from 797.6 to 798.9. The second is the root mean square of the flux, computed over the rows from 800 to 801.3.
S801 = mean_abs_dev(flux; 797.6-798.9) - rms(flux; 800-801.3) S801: -161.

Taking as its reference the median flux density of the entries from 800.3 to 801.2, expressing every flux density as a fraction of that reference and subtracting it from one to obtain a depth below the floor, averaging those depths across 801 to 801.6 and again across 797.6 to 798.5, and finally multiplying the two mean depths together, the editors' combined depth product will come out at 0.0003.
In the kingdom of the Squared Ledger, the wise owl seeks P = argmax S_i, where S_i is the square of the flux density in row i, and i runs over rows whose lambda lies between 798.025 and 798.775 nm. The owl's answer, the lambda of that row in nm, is 798.70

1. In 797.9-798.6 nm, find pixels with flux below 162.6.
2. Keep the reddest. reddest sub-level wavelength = 798.55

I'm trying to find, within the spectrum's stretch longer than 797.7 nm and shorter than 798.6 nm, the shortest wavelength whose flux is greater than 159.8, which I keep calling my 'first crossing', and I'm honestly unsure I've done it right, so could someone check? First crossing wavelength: 797.80 nm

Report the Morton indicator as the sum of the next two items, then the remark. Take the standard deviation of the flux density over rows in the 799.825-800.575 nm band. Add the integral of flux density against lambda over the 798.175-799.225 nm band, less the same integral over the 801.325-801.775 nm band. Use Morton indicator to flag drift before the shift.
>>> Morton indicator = 101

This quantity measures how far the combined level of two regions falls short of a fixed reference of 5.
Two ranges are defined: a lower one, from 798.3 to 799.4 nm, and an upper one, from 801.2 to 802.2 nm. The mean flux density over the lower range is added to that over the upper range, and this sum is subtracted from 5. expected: -313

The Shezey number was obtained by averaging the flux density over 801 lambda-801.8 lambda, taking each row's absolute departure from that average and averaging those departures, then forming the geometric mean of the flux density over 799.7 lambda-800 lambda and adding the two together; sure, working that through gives 159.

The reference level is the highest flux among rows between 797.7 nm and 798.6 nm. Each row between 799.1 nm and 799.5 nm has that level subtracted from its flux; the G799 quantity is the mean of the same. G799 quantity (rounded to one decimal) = -4.9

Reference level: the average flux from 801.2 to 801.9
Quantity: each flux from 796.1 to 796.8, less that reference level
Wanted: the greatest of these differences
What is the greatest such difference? 11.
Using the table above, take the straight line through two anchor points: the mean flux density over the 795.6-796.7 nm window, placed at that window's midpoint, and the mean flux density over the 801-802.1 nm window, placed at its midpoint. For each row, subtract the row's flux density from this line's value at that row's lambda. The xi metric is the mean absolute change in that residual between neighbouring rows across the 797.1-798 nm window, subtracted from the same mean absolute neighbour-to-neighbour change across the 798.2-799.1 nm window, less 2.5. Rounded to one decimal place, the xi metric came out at -2.2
